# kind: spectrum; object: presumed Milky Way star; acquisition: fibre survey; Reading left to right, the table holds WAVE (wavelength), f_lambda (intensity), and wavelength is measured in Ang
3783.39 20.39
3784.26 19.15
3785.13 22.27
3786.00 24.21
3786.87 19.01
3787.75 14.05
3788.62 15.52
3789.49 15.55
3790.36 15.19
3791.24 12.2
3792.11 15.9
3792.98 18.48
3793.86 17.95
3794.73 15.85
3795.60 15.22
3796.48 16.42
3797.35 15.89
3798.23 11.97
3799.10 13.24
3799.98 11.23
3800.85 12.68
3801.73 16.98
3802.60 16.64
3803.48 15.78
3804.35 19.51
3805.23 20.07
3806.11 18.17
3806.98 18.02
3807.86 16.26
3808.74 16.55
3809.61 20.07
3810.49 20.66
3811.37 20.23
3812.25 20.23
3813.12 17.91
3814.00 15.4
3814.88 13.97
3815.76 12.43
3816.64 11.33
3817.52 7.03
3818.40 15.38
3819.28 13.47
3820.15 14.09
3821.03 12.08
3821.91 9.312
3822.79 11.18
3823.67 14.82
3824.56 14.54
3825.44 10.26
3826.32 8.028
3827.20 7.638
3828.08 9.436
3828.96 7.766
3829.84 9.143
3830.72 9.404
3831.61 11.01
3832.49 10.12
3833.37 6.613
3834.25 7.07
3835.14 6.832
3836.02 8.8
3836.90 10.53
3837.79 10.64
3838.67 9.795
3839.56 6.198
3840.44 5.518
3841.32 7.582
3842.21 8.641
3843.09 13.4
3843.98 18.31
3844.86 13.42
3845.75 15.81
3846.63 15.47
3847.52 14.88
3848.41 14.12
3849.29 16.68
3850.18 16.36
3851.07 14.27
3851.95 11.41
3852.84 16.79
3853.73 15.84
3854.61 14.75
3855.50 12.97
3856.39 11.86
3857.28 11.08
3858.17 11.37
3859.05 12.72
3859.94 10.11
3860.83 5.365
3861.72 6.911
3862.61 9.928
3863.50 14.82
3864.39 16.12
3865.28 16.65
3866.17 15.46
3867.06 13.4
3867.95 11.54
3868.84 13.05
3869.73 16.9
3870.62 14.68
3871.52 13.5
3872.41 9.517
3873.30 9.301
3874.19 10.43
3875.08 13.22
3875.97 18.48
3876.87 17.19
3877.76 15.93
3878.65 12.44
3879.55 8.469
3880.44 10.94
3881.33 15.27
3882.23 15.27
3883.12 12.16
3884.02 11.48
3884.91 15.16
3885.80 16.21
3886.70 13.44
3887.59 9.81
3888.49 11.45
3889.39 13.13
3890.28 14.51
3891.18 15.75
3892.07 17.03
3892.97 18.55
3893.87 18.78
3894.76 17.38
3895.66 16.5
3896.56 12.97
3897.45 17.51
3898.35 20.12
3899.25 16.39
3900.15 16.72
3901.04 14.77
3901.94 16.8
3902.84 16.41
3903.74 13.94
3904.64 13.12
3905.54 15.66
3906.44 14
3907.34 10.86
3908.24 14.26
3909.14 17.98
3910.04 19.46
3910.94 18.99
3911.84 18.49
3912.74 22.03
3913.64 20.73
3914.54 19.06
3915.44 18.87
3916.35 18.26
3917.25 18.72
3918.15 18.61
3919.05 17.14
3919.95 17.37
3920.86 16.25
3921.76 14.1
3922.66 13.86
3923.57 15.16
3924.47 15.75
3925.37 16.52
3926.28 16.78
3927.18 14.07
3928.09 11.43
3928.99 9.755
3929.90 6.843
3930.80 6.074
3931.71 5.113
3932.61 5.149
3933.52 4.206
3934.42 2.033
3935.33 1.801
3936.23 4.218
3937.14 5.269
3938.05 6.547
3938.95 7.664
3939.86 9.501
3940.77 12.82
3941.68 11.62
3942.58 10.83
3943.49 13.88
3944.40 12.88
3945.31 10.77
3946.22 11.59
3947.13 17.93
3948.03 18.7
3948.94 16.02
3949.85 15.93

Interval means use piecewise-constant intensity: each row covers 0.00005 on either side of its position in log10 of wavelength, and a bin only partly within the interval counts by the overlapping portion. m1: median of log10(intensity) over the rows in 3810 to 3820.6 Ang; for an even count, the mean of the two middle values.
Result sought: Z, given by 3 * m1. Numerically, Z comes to 3.50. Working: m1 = 1.17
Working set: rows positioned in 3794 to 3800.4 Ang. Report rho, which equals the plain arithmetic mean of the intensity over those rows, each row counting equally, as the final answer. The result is 14.3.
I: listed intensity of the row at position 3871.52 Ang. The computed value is 13.5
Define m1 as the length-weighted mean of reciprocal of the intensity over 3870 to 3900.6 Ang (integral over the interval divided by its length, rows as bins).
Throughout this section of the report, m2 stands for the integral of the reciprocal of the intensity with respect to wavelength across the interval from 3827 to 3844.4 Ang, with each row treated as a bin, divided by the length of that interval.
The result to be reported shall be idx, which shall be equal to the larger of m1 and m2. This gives 0.117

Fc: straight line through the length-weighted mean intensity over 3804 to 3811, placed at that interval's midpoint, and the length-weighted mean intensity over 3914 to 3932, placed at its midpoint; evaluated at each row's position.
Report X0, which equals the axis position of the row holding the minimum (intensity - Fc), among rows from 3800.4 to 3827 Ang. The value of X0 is 3817.52 Ang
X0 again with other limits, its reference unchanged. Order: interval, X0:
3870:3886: 3879.55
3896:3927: 3907.34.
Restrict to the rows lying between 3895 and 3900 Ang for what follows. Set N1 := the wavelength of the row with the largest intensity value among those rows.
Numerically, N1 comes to 3898.35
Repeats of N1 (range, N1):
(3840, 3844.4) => 3843.98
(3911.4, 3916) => 3912.74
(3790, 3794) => 3792.98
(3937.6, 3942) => 3940.77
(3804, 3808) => 3805.23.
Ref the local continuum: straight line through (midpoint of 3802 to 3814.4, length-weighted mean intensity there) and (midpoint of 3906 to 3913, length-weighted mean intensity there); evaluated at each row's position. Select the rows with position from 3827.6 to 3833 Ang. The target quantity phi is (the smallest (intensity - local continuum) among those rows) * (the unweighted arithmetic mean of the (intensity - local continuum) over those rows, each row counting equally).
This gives 86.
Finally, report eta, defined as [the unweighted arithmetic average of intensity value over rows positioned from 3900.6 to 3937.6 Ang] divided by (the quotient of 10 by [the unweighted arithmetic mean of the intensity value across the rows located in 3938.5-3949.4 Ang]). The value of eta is 18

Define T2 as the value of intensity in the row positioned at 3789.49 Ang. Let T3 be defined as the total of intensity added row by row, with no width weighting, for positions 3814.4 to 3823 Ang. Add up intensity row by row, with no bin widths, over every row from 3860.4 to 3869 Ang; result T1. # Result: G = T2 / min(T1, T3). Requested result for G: 0.129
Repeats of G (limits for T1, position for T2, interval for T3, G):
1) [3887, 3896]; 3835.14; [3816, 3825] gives 0.055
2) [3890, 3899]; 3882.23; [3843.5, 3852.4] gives 0.101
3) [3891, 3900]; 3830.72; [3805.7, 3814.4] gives 0.055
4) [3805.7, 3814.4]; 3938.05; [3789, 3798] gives 0.041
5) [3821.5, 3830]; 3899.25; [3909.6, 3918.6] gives 0.160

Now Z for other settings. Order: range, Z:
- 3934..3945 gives 2.79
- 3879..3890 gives 3.30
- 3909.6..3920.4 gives 3.82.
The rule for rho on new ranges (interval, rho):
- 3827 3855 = 11.4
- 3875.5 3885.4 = 13.9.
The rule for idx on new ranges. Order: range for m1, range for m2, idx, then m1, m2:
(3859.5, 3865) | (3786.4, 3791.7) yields 0.108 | 0.108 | 0.07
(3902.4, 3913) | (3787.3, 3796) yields 0.065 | 0.064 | 0.06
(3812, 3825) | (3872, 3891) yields 0.080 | 0.079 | 0.08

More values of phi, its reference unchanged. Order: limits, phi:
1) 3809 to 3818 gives 25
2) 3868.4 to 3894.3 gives 30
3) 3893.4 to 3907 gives 4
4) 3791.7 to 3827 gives 34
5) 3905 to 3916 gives -4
